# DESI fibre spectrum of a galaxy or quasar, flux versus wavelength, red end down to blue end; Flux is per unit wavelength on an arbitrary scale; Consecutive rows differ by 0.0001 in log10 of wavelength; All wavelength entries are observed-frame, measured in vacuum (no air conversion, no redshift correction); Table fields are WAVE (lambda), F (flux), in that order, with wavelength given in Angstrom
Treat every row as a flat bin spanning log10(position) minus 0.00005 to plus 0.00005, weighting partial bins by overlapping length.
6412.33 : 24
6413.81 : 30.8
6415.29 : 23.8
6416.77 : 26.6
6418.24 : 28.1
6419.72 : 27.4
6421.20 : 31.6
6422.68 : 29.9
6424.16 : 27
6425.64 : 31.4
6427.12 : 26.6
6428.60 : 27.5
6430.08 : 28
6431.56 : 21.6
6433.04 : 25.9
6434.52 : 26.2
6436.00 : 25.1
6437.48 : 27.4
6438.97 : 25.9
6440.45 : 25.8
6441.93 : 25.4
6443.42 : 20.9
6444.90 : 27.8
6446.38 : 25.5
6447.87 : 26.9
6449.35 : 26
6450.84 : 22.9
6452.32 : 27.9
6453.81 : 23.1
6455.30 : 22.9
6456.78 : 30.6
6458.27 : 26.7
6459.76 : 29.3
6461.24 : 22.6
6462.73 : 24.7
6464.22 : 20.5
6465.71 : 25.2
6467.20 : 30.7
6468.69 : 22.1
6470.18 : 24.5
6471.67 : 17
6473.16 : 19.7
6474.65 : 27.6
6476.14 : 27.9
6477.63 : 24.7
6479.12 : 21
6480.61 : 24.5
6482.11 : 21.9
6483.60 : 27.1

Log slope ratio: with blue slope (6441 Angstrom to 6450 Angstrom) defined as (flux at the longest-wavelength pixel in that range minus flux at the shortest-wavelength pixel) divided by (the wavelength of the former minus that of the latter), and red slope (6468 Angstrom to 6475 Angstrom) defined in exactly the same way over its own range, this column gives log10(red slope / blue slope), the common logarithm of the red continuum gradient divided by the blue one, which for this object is 1.1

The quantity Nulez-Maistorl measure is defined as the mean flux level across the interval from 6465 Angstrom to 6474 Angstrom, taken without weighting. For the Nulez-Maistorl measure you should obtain 23.2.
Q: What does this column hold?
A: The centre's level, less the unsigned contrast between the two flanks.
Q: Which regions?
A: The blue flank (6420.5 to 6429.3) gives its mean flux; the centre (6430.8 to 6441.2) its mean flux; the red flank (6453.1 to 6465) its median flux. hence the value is 20.3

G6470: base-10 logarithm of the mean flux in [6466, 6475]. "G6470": 1.37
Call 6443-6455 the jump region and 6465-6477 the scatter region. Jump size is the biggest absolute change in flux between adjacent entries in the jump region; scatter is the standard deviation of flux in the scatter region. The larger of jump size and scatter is 6.90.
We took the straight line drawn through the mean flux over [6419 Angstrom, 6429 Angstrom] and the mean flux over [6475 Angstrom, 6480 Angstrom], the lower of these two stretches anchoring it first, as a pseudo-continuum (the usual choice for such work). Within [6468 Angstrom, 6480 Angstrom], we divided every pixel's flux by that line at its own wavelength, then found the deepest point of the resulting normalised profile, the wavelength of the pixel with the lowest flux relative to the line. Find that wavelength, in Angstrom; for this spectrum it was 6471.67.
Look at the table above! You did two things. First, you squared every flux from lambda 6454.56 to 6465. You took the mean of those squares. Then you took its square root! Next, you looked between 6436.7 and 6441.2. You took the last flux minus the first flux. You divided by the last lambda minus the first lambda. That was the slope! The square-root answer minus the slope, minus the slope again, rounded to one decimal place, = 26.6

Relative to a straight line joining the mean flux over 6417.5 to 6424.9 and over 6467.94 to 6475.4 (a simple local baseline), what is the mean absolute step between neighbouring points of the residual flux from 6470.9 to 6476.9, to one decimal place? 3.8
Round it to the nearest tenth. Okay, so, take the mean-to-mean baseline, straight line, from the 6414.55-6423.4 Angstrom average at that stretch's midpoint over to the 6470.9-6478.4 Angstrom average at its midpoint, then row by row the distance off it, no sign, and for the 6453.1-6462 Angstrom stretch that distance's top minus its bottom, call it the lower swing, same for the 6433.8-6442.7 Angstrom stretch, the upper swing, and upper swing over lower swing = 0.3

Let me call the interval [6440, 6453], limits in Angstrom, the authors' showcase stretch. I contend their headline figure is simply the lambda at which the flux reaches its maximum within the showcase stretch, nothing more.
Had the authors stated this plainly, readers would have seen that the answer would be 6452.32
